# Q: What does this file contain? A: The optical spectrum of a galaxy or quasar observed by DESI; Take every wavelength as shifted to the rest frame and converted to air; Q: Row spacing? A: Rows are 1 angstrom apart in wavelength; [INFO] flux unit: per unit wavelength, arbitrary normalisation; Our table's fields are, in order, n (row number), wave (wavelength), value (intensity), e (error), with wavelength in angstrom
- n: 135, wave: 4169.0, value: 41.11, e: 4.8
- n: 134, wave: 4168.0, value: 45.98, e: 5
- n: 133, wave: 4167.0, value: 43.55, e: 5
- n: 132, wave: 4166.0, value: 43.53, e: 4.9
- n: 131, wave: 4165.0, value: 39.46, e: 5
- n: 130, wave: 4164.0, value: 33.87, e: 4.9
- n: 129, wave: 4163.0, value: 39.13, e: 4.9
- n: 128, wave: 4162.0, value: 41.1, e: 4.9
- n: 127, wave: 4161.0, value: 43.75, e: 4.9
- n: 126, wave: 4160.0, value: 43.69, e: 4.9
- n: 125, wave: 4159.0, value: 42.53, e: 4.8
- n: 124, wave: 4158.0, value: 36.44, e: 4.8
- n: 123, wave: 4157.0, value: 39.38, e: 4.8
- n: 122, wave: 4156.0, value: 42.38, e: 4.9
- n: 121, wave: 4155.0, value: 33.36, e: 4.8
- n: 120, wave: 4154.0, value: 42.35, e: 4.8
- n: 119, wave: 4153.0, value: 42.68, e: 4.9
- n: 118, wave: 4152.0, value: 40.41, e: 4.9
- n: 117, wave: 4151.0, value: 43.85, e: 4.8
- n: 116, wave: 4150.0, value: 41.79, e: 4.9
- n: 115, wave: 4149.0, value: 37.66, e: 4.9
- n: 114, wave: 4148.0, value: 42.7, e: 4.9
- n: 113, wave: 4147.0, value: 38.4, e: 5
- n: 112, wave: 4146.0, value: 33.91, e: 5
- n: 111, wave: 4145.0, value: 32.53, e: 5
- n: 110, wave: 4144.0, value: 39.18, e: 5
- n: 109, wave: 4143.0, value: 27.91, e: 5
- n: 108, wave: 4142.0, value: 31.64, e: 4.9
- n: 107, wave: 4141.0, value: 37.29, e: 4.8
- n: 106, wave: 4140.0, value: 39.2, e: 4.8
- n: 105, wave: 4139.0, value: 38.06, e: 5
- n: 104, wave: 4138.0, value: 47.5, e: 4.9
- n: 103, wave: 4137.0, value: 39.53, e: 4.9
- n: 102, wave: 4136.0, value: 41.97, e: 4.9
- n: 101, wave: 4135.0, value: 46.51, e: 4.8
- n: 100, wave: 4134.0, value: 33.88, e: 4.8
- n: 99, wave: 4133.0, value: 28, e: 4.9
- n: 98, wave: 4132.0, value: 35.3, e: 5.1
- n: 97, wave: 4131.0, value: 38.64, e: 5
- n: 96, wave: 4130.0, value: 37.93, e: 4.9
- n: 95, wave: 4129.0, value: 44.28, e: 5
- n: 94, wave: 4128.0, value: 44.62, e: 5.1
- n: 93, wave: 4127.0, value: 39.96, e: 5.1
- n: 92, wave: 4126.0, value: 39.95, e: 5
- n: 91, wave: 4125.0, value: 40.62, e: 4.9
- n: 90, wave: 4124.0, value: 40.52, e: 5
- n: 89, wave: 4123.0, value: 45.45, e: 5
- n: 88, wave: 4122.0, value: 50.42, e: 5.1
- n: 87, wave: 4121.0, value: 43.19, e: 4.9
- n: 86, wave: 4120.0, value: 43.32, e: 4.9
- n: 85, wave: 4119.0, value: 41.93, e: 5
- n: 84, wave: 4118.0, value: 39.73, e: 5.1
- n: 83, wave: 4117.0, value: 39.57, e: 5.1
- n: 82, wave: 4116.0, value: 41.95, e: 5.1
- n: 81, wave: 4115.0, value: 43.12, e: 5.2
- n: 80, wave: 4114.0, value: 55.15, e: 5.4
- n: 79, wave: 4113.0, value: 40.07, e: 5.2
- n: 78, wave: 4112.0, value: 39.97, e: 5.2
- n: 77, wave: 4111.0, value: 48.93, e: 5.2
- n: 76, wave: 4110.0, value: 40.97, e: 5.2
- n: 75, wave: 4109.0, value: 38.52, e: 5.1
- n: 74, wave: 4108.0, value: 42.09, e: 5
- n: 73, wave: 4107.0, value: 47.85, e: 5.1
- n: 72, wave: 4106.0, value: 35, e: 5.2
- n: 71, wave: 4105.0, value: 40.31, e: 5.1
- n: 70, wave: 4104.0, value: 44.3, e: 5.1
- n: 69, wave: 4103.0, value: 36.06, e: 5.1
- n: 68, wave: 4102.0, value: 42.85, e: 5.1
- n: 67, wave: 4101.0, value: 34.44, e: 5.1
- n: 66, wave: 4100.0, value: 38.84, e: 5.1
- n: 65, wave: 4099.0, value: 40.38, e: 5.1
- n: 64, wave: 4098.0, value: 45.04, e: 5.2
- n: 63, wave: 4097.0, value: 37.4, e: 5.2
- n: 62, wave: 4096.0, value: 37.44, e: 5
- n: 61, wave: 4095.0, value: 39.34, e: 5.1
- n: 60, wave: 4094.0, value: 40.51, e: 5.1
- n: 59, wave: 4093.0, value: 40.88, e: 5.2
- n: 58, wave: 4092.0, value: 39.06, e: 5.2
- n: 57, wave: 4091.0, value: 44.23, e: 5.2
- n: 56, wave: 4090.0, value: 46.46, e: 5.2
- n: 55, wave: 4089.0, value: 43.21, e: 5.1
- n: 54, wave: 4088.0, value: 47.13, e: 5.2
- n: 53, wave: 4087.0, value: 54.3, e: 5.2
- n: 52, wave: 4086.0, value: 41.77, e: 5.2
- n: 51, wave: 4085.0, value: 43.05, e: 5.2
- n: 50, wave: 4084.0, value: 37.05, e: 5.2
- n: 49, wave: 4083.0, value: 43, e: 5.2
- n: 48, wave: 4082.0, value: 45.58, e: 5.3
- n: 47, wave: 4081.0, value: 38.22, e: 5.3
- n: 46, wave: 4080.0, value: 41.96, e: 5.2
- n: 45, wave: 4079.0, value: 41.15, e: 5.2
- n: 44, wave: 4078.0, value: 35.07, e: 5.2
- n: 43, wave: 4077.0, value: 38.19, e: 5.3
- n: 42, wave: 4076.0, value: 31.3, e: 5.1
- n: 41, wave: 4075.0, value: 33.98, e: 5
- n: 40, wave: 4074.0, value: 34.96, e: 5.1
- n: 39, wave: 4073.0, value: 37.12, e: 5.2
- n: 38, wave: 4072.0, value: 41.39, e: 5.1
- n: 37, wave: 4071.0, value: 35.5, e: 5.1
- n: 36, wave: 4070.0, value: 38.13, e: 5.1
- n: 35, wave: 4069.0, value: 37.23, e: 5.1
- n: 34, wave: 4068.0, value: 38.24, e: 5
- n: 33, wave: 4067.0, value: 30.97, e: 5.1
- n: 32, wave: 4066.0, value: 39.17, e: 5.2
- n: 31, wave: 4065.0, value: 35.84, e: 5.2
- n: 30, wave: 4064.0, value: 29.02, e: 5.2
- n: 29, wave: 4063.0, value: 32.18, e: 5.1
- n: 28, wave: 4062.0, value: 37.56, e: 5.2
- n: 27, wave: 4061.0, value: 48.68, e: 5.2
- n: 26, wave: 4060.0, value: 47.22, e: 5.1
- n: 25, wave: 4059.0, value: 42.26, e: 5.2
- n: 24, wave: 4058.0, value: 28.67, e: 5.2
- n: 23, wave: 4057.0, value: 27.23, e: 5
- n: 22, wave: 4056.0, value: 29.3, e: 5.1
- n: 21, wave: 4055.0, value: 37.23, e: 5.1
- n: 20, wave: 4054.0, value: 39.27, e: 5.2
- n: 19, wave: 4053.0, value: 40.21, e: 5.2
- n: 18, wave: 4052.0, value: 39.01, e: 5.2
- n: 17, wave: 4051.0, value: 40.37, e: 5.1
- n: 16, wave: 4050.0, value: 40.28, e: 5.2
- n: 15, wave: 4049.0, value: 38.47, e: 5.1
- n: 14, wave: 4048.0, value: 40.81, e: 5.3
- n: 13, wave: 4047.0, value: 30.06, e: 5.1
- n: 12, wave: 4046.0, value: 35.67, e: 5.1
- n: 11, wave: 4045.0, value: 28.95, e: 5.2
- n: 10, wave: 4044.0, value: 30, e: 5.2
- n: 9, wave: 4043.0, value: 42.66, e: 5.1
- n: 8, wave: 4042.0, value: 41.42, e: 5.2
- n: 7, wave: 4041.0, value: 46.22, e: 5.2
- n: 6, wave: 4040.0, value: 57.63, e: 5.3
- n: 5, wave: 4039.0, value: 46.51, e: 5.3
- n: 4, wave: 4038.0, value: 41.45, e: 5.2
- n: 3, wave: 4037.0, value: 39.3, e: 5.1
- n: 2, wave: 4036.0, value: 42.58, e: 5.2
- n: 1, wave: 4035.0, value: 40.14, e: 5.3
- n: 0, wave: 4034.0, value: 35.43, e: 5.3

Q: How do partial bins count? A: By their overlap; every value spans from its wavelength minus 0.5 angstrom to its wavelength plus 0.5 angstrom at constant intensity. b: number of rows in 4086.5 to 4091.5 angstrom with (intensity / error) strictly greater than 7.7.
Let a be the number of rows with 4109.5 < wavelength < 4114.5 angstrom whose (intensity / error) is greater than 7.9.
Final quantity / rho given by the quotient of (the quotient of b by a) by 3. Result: 0.8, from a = 2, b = 5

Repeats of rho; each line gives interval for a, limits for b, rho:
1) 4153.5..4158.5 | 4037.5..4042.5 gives 0.6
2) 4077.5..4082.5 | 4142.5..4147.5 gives 0.1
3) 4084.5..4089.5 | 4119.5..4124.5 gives 0.3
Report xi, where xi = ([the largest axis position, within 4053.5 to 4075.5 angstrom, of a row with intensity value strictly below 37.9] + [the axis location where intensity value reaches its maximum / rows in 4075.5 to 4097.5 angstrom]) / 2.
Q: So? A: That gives 4081.0 angstrom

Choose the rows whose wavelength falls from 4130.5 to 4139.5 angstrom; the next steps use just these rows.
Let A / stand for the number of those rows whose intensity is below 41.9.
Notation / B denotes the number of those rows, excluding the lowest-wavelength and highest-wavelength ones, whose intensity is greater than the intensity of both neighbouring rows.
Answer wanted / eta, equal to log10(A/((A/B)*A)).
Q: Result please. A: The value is -0.5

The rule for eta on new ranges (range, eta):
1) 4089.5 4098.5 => -0.8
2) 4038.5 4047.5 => -0.2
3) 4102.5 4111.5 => -0.4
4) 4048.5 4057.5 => -0.7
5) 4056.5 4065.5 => -0.8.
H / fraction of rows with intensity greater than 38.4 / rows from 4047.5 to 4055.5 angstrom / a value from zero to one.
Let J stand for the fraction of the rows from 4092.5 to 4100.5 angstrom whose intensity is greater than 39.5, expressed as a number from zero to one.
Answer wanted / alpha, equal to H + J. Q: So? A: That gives 1.4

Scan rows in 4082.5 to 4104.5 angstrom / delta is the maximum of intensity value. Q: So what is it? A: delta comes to 54.3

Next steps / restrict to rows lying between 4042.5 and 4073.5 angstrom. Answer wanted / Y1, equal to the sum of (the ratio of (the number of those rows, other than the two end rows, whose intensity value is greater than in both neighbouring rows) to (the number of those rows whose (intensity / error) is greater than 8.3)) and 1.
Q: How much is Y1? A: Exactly 4.00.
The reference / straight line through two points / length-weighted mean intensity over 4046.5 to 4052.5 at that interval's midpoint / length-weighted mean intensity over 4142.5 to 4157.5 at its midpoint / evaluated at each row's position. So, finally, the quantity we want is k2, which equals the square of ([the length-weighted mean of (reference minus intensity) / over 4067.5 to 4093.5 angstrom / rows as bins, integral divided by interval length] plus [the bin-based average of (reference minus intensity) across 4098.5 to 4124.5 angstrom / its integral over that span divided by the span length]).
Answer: 33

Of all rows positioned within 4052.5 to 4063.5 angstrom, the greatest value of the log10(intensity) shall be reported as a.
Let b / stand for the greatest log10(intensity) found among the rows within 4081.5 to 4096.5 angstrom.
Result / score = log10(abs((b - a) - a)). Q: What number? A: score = 0.215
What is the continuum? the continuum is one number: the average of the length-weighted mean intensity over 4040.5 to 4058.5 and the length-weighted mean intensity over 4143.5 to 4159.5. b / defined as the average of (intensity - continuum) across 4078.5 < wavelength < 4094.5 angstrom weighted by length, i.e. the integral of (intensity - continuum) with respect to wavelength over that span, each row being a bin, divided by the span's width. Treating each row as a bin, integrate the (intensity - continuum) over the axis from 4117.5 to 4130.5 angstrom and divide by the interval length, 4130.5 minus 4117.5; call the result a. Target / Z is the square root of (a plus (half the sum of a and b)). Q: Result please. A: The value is 3.1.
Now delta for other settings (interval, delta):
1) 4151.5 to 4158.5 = 42.68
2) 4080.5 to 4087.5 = 54.3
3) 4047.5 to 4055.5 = 40.81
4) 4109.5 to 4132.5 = 55.15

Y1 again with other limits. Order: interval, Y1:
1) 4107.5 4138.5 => 1.62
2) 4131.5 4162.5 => 1.69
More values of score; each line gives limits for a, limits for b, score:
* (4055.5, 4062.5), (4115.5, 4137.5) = 0.223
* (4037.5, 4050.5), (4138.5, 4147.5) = 0.285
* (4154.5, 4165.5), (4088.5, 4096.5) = 0.208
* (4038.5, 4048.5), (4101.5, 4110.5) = 0.265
